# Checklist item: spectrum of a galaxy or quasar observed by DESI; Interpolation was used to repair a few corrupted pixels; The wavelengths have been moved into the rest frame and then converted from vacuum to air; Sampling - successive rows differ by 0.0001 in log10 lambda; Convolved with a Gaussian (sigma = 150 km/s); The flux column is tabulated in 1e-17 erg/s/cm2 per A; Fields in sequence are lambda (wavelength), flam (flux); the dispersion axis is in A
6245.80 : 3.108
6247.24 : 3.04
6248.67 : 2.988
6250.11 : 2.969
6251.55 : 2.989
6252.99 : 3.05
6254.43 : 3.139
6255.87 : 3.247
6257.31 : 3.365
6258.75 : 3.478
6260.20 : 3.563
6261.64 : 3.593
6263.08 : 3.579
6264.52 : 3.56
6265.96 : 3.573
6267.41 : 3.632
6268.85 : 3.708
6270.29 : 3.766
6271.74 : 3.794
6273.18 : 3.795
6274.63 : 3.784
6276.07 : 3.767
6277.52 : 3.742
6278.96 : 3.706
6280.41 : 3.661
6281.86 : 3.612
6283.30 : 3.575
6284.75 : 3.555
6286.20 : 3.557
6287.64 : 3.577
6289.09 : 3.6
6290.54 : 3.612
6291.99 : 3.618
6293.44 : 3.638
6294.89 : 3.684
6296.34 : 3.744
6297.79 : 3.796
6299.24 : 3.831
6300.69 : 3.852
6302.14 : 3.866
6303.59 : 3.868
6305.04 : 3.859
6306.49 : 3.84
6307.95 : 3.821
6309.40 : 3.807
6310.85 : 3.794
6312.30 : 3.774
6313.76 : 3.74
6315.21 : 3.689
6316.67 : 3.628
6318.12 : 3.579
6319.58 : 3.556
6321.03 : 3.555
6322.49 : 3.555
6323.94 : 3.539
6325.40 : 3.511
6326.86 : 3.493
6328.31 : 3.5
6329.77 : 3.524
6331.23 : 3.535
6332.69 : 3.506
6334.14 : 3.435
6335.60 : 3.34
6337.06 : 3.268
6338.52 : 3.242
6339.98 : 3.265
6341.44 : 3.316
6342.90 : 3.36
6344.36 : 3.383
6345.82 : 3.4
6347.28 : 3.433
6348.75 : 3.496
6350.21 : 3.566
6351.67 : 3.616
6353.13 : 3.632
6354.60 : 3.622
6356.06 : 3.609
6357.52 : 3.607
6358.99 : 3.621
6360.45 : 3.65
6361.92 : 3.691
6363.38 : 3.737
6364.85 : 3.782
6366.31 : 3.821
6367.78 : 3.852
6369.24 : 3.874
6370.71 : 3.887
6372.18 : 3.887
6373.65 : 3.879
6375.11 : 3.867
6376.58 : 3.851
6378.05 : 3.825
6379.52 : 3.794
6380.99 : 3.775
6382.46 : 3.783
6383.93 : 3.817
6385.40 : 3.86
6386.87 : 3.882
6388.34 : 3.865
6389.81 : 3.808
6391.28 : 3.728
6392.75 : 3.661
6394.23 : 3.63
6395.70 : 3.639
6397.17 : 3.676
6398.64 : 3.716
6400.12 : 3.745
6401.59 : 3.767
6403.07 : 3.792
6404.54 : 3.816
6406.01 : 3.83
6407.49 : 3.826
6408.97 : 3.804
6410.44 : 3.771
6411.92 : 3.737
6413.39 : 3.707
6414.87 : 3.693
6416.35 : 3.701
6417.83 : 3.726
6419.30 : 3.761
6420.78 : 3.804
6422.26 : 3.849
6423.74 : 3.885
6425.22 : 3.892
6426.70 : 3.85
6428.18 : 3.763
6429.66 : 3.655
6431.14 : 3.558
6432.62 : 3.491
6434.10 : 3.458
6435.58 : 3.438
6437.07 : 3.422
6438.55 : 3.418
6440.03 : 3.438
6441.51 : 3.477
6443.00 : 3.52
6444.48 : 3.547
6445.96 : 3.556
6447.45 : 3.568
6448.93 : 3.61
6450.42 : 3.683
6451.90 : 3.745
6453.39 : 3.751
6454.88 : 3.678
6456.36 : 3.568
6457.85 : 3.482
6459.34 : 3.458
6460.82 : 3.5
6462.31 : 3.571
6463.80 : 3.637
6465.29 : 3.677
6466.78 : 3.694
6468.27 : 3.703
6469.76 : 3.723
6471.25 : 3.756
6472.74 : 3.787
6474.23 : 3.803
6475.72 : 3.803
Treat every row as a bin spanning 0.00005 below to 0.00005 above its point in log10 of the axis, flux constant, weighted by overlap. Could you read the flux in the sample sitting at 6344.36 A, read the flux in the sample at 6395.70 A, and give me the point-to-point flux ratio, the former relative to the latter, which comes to 0.93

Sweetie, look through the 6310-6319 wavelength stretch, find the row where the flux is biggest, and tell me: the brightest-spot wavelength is 6310.85 A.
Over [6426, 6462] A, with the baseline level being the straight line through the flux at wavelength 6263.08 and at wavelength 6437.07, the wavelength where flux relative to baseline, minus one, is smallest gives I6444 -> 6438.55 A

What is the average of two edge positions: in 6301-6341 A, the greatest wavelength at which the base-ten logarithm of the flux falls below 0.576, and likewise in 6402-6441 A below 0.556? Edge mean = 6390.0 A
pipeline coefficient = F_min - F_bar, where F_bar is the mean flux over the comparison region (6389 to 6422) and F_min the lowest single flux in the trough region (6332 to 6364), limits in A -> -0.5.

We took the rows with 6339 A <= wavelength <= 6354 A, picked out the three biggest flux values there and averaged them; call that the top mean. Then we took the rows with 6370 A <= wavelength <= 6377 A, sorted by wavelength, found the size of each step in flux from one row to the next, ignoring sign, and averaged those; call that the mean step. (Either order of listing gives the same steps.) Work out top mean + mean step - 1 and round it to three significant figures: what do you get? 2.61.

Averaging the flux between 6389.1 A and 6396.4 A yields 3.69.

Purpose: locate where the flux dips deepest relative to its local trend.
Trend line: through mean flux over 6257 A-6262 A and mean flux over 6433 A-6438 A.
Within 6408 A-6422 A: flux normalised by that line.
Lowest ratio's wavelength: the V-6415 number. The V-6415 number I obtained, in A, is 6414.87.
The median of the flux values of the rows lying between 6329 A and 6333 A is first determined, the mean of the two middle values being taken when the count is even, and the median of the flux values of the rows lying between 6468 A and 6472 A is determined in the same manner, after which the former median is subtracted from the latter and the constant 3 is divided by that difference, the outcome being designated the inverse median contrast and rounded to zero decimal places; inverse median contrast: 15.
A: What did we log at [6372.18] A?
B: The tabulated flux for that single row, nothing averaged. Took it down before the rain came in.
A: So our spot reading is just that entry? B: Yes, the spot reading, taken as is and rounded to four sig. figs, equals 3.887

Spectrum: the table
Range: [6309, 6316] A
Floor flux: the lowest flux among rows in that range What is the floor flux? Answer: 3.689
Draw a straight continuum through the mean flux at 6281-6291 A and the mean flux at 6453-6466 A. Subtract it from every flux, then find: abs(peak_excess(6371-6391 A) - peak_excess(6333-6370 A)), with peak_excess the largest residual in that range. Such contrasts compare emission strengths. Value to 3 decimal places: 0.013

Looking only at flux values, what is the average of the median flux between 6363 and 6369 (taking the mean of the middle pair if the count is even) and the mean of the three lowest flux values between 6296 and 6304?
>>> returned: 3.80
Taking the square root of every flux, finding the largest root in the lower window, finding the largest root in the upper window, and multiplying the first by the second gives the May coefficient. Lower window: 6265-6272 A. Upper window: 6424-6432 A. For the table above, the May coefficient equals 3.84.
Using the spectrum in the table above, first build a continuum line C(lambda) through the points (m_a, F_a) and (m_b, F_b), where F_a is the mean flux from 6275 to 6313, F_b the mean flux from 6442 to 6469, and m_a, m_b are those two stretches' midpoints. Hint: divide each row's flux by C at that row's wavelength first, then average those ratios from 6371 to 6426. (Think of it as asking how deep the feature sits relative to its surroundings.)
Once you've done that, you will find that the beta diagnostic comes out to 1.04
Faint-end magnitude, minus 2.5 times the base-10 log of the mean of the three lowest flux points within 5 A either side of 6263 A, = -1.37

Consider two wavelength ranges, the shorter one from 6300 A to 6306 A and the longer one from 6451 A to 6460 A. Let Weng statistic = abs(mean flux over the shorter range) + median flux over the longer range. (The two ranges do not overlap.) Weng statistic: 7.5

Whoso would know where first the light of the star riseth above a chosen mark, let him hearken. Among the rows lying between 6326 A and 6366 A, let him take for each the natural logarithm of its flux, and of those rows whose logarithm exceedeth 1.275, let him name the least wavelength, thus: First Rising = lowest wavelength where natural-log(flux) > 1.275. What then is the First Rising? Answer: 6351.67 A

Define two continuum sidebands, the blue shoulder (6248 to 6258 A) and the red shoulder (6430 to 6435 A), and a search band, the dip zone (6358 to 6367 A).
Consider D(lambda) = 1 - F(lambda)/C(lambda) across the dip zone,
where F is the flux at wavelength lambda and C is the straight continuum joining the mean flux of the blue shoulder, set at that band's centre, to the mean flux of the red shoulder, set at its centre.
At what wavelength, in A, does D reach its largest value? 6358.99 A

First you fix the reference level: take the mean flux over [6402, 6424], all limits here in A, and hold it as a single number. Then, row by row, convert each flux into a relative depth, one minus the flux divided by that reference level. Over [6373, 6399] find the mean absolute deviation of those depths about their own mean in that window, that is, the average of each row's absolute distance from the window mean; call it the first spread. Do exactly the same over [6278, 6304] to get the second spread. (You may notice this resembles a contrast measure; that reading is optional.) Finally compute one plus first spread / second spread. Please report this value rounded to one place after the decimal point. 1.7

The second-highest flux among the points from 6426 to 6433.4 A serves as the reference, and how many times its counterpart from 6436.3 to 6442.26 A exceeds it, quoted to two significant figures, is 0.91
